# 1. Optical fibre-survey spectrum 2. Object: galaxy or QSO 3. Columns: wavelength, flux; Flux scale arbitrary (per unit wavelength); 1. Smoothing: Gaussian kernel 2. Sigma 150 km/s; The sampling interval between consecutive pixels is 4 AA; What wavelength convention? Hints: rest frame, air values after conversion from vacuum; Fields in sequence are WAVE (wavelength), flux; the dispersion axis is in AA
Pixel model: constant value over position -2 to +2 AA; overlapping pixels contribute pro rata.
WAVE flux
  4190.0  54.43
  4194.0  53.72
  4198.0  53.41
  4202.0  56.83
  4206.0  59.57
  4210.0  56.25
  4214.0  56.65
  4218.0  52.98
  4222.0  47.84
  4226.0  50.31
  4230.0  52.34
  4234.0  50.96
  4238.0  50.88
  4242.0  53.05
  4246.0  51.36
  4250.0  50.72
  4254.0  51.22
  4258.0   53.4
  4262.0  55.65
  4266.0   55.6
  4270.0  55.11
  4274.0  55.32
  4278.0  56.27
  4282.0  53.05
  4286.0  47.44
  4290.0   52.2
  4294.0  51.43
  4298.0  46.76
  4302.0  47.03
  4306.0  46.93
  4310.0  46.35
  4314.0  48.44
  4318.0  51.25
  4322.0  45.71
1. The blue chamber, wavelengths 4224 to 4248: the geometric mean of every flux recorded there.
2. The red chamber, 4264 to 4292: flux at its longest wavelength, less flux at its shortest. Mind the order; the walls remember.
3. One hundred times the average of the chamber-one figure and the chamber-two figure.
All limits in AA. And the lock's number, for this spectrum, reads 2404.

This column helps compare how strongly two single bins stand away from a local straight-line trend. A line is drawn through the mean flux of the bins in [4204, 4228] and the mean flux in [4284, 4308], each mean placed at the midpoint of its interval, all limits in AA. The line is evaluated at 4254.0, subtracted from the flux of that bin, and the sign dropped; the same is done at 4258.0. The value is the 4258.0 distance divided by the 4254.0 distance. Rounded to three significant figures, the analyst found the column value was 11.5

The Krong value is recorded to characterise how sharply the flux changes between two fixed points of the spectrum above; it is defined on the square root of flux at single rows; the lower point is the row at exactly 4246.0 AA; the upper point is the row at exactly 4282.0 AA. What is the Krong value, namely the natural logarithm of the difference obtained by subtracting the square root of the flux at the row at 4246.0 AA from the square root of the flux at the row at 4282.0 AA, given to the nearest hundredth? -2.15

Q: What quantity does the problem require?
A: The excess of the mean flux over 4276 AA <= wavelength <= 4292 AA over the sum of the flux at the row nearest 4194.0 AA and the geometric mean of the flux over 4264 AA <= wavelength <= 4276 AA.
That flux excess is -57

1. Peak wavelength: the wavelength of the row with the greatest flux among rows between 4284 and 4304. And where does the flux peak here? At 4290.0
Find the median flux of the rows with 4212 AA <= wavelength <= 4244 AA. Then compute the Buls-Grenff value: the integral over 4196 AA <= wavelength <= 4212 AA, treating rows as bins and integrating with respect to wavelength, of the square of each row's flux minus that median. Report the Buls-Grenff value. 455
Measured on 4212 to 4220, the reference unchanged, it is 107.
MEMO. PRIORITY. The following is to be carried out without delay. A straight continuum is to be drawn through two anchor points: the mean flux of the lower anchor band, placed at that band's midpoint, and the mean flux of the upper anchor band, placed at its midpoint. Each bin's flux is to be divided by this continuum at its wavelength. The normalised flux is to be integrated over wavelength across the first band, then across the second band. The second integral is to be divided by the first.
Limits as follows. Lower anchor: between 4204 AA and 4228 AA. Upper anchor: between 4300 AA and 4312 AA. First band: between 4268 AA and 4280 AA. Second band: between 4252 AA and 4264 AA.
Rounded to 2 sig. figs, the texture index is 0.94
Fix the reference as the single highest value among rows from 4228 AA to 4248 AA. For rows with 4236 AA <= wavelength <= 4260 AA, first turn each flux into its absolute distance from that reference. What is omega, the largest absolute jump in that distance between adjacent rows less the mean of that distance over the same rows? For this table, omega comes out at 0.8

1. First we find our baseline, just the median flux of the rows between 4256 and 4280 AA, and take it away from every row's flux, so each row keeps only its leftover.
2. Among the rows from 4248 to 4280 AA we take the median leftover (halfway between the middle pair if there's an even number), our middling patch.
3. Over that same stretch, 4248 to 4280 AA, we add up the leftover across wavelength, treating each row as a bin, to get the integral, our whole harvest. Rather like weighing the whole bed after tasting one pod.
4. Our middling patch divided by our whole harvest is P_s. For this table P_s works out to 0.006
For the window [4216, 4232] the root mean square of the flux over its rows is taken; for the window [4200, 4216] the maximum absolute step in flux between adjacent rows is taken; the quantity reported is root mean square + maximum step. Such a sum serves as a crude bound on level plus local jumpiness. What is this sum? 54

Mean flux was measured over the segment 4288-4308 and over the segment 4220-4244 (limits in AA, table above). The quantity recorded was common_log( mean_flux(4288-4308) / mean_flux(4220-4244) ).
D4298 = -0.018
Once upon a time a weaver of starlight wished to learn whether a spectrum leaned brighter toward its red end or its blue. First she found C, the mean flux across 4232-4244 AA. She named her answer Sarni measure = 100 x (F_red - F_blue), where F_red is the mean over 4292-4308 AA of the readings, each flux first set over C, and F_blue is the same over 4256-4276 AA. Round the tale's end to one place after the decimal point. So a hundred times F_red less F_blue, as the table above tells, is -13.5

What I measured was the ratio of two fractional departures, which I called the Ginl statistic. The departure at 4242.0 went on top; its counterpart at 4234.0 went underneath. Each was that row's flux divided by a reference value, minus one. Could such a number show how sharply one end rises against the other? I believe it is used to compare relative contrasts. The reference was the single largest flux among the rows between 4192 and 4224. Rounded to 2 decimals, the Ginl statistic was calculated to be 0.76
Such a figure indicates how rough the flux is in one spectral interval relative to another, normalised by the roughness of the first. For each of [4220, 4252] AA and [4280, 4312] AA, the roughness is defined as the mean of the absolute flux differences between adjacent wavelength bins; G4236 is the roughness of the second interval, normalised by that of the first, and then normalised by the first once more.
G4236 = 1.07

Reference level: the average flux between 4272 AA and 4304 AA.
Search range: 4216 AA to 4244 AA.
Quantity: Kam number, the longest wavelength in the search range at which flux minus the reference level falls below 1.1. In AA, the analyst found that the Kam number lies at 4238.0 AA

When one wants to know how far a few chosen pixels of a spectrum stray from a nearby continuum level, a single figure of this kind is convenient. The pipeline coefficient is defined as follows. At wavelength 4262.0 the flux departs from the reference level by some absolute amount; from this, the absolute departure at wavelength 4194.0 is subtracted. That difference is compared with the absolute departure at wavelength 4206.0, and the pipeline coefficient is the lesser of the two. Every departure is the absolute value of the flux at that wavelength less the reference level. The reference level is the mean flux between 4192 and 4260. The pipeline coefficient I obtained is 1.9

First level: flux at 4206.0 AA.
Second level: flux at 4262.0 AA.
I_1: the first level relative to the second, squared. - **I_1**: 1.15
